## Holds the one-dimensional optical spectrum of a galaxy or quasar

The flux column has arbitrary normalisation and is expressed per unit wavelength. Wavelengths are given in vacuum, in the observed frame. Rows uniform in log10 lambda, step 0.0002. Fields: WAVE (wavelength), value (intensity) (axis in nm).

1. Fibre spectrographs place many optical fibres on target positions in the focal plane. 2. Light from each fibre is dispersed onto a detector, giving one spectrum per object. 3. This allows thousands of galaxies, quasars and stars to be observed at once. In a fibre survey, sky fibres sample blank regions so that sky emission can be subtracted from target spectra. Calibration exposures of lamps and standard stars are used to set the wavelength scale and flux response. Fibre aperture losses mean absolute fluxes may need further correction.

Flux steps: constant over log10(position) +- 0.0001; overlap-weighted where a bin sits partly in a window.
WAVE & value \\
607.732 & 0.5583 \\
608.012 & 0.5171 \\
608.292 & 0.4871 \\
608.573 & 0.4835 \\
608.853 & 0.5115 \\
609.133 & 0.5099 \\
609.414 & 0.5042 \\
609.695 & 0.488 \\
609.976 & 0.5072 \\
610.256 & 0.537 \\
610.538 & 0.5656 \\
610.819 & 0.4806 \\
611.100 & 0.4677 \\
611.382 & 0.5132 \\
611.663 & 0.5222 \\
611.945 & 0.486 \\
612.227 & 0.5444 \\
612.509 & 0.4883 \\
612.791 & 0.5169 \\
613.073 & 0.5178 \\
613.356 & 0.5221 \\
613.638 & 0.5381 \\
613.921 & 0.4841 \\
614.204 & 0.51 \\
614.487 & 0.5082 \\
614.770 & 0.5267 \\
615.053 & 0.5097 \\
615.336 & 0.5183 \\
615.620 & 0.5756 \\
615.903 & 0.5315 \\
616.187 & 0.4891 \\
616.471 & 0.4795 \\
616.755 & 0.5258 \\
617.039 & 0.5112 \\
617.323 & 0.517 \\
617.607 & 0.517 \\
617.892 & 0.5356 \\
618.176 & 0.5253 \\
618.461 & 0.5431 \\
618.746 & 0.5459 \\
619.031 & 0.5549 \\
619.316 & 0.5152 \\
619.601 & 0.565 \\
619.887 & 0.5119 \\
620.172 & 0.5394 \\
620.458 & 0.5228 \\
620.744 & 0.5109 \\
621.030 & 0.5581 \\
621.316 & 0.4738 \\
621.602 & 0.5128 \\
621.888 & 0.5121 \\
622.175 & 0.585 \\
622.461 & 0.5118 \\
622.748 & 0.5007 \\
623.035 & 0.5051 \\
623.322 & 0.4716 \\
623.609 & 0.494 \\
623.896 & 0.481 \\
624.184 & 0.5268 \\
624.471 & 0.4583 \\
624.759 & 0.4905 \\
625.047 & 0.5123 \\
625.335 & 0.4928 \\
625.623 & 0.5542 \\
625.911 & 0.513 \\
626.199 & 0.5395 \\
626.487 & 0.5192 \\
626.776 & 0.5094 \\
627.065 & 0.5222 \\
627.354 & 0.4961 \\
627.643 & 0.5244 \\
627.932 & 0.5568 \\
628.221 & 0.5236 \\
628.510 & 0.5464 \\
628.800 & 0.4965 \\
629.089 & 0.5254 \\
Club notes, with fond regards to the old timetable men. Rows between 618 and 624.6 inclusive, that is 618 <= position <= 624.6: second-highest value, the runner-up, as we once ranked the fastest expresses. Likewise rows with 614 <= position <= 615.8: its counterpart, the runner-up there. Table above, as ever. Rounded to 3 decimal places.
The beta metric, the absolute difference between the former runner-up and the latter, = 0.038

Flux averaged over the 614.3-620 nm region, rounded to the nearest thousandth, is 0.525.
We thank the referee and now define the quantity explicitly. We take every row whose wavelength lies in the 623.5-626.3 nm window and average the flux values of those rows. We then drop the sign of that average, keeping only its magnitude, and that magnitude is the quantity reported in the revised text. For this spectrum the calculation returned 0.506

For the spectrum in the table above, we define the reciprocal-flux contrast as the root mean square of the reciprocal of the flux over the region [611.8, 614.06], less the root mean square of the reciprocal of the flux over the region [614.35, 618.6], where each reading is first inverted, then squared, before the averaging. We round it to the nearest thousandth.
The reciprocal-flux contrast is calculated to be 0.033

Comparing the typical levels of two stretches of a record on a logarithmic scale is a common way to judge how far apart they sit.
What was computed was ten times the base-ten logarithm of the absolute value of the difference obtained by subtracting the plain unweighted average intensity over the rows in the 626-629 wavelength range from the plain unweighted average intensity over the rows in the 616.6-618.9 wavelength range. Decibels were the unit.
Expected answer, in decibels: -23.8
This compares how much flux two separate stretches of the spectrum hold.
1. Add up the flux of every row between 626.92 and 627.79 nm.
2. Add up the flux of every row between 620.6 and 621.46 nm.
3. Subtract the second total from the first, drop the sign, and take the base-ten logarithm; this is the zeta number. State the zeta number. -4.0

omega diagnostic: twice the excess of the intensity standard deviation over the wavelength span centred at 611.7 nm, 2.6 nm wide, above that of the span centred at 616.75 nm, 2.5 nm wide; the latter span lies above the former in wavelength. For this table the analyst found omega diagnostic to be 0.008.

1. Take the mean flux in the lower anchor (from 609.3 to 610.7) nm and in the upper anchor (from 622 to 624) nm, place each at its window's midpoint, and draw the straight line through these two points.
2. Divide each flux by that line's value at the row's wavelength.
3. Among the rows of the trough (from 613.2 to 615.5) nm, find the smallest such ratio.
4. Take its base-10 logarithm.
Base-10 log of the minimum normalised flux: -0.0280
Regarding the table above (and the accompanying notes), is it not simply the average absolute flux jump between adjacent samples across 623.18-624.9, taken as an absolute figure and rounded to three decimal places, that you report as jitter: 0.036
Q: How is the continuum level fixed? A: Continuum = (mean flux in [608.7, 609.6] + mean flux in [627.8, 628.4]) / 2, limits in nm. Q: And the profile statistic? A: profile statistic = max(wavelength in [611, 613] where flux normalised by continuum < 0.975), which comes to 612.509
